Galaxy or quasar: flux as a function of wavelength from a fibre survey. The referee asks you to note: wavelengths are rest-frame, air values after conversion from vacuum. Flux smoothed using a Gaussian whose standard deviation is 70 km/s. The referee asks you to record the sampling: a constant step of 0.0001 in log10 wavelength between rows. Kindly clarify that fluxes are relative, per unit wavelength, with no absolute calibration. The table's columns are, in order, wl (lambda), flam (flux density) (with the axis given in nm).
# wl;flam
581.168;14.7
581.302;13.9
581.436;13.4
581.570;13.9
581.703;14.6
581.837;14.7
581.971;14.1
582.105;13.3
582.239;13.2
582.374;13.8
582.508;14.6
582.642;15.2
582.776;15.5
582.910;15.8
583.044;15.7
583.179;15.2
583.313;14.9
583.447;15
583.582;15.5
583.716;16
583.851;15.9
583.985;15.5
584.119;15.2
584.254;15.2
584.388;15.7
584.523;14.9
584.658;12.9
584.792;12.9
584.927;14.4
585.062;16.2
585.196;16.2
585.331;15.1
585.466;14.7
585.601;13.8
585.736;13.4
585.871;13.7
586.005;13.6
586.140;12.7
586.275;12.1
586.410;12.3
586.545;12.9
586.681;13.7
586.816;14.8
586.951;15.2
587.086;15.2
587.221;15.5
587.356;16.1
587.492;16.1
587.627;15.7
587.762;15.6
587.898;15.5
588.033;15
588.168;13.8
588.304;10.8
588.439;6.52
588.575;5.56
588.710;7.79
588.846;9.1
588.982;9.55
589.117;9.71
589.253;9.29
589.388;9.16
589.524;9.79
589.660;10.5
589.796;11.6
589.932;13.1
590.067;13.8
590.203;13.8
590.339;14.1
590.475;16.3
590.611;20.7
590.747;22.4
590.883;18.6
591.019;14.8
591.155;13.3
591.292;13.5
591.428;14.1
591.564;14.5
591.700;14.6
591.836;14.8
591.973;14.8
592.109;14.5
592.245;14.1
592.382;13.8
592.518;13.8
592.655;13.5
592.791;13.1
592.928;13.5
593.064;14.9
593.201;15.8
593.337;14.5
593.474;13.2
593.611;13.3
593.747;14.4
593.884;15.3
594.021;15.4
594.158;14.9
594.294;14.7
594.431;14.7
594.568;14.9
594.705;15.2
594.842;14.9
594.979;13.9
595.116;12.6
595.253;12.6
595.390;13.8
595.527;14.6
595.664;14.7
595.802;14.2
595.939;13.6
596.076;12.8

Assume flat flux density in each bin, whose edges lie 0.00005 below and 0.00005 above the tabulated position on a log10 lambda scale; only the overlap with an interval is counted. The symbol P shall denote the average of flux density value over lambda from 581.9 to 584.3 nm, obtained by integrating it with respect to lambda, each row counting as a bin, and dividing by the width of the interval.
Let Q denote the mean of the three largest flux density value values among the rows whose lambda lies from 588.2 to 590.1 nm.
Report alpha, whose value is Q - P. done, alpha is -2.1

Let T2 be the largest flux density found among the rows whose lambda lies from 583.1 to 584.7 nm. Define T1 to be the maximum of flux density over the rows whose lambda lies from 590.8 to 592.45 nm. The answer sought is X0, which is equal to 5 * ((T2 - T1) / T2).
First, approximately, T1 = 18.6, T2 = 16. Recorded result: -0.8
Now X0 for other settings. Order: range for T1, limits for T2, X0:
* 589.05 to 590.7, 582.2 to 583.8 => -1.5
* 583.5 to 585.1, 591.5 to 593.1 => -0.4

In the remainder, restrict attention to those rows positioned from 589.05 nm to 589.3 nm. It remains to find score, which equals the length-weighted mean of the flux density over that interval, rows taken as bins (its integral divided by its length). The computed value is 9.5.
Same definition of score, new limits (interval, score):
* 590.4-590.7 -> 18.7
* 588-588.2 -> 14.4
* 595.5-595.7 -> 14.7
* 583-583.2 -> 15.4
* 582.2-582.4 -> 13.4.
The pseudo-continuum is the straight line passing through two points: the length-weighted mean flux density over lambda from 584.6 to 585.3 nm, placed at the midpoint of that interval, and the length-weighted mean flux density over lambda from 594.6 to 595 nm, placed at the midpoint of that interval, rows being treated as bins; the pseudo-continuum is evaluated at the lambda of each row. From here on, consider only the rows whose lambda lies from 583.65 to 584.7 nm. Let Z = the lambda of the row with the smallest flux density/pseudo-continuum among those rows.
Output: 584.658 nm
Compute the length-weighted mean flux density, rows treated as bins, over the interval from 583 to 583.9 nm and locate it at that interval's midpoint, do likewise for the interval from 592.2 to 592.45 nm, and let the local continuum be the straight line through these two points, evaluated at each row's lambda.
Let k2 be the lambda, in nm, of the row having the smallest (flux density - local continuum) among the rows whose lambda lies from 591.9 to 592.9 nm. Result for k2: 592.791 nm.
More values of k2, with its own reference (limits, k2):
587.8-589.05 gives 588.575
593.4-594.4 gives 593.474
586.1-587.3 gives 586.275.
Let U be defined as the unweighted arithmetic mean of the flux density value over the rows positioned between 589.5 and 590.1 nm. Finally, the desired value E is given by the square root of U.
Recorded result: 3.43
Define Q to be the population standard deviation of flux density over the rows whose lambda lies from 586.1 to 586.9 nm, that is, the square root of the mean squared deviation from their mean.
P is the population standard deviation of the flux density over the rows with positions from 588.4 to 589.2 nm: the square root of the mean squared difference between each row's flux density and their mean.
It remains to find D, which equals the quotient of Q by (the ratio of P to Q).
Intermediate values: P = 1.6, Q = 0.9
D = 0.54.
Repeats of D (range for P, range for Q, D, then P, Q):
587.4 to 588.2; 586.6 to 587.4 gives 0.73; 0.7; 0.7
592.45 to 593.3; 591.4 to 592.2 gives 0.06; 0.9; 0.2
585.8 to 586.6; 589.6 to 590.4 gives 2.91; 0.6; 1.3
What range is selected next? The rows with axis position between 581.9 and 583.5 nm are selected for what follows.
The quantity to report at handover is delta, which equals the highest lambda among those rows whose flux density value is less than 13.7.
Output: 582.239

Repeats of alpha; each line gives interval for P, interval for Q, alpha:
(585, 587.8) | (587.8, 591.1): 6.1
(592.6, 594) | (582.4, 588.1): 2.0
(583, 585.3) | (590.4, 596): 5.4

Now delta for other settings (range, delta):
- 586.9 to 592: 591.292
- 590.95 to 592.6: 591.292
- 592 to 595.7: 595.253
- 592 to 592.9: 592.791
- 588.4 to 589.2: 589.117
